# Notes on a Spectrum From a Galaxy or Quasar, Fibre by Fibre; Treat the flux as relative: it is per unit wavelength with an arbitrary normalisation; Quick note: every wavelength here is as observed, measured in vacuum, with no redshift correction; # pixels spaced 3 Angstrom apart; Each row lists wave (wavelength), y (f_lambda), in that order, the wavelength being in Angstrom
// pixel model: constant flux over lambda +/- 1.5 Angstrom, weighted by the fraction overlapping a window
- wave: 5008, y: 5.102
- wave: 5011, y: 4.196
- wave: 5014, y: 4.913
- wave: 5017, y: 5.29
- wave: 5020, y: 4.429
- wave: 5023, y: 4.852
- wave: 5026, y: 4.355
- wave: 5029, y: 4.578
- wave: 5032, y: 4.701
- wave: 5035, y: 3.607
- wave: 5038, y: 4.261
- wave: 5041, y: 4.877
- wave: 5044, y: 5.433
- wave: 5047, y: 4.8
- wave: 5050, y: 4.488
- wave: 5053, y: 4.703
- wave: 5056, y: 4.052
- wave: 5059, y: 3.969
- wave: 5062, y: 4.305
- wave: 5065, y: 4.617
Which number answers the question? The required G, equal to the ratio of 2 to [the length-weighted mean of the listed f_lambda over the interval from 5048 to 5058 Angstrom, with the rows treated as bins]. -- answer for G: 0.453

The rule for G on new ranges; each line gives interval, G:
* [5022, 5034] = 0.438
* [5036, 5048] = 0.417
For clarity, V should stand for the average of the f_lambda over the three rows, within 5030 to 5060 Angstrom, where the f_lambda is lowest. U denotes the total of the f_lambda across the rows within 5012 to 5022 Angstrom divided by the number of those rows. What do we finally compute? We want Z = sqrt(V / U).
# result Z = 0.891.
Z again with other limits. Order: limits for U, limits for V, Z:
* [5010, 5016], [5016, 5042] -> 0.946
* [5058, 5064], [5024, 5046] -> 0.992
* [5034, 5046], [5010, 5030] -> 0.976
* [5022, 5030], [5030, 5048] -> 0.955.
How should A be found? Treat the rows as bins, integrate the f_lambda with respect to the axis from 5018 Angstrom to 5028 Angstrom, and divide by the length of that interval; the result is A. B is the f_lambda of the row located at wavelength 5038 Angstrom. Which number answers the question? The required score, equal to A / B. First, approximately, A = 4.58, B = 4.261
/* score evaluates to 1.08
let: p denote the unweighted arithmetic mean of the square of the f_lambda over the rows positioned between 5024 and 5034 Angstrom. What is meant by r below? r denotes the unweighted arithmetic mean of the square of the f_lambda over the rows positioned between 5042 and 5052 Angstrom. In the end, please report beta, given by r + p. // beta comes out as 45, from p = 20.7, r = 24.2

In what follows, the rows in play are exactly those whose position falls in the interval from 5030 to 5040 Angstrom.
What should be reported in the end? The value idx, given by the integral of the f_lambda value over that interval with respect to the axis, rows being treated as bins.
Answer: 42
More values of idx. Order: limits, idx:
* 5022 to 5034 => 55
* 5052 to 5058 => 26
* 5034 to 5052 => 83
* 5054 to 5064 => 42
